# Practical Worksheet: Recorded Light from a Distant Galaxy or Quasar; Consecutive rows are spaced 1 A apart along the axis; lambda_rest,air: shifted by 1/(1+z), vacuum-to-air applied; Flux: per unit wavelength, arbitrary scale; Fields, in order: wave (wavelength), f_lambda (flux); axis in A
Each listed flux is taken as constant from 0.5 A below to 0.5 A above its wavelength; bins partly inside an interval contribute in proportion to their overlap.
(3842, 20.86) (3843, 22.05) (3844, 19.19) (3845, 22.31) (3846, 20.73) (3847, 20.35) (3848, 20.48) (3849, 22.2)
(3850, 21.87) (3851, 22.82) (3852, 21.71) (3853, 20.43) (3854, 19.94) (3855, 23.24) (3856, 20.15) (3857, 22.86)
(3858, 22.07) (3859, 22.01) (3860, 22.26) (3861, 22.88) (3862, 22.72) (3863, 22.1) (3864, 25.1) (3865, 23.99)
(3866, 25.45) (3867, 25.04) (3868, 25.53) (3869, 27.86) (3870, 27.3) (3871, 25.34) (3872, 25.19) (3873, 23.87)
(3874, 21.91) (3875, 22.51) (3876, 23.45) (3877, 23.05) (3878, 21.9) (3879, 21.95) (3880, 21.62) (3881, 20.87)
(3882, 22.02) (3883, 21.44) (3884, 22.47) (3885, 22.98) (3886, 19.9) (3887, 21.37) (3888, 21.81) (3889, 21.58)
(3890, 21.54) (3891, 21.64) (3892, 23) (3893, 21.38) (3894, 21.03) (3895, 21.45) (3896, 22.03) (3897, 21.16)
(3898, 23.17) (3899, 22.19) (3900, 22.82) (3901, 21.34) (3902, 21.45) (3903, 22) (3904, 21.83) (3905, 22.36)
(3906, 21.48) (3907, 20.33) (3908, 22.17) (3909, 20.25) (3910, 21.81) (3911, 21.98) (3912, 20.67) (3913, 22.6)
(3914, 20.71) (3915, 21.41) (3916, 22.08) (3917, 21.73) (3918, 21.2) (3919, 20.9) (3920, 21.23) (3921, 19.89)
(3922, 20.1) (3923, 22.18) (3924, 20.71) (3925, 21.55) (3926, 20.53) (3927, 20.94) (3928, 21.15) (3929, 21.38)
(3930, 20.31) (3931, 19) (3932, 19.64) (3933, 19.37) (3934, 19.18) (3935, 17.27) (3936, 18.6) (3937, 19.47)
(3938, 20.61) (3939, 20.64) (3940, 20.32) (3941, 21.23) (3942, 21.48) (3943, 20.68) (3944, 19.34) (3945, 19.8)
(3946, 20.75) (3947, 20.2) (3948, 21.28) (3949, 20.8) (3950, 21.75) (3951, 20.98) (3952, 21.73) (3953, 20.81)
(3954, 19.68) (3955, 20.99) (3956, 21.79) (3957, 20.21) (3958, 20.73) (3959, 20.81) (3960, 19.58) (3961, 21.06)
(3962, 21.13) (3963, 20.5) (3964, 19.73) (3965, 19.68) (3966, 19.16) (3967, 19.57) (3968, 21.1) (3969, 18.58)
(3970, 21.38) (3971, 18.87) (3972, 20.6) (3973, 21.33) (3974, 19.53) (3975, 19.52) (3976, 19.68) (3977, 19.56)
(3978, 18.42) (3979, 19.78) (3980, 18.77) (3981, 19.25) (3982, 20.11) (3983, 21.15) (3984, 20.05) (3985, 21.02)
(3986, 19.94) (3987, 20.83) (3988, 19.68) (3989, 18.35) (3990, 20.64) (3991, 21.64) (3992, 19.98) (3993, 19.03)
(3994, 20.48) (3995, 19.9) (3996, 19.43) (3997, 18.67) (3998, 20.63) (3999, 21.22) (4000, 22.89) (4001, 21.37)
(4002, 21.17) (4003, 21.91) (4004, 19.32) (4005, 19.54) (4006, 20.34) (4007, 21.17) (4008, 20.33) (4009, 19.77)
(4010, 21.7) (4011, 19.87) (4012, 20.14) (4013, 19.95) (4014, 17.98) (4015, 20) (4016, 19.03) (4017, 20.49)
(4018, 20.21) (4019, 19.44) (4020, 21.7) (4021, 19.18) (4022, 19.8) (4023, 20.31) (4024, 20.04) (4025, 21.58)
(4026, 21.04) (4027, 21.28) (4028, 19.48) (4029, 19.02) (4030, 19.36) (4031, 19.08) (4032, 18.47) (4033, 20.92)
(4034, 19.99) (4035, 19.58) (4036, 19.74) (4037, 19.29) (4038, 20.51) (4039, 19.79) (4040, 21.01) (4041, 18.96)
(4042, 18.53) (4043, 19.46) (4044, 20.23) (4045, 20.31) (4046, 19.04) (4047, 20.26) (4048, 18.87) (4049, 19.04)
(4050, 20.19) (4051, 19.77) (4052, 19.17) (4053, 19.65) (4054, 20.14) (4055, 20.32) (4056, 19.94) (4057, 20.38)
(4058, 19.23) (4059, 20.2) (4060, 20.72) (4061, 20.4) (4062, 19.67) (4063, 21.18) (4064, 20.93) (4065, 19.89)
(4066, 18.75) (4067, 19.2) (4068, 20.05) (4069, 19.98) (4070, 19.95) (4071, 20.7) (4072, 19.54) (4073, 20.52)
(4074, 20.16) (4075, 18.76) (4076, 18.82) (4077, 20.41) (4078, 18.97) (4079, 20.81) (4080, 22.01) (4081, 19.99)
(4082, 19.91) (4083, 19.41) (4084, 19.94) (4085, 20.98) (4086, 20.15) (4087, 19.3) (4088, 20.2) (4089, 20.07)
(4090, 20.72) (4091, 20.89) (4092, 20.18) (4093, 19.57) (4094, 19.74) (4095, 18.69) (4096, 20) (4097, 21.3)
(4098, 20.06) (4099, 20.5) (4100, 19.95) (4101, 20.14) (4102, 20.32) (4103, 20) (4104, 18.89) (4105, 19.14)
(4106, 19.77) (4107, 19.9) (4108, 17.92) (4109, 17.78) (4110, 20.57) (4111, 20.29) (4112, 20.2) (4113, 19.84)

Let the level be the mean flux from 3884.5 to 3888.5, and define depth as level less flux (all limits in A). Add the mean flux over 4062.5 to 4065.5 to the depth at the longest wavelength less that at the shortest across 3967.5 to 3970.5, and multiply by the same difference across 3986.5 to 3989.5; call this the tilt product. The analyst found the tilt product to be 51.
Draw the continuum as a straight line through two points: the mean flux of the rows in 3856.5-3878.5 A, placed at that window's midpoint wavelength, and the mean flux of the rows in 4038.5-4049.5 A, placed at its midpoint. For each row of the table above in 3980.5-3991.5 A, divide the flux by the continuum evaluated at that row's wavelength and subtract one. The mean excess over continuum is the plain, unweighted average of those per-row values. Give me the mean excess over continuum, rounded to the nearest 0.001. -0.035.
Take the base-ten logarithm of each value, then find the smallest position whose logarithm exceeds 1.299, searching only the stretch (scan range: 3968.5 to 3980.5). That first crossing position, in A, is 3970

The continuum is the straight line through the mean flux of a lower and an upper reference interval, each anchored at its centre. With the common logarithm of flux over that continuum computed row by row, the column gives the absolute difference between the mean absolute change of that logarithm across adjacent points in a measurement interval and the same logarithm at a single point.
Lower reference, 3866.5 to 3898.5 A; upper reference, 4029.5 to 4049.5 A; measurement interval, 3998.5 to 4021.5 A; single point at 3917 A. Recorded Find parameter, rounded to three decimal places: 0.032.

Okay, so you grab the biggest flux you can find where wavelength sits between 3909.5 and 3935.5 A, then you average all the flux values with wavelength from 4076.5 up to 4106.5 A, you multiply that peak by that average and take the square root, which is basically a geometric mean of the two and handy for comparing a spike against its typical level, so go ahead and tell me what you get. 21.3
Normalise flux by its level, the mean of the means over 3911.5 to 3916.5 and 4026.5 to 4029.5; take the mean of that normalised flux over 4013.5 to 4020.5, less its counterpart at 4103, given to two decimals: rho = -0.01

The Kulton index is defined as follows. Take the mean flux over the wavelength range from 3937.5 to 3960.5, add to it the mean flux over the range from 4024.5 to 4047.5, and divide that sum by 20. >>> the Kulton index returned 2.029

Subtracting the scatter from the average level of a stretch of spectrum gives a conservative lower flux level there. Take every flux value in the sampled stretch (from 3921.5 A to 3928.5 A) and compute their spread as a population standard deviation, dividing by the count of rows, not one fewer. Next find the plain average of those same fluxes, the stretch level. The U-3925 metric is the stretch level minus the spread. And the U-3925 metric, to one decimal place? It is 20.4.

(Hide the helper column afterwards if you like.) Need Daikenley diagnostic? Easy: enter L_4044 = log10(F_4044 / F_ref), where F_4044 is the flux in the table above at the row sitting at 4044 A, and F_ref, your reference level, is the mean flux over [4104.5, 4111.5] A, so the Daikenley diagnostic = 0.02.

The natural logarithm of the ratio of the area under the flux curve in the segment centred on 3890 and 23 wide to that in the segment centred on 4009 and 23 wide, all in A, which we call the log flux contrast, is 0.06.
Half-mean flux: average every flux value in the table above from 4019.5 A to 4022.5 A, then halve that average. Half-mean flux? 10.1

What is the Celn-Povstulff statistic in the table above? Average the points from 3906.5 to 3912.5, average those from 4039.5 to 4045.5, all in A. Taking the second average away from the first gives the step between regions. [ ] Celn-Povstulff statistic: 1.5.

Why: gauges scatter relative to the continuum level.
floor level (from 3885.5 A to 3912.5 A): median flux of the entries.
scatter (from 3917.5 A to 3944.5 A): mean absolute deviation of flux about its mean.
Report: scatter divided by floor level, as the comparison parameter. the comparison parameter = 0.039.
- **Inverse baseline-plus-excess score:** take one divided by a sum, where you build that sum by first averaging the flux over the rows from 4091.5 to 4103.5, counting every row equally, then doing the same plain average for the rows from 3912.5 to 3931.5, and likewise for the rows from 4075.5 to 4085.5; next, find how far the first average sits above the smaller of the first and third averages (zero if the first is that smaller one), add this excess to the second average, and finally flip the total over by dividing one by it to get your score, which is 0.0475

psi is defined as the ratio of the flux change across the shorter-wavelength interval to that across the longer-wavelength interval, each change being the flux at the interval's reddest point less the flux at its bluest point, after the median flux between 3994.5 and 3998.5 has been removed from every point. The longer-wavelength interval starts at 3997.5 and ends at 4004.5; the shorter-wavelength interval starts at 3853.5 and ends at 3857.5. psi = -2.2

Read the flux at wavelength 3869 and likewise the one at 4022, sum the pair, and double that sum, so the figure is 95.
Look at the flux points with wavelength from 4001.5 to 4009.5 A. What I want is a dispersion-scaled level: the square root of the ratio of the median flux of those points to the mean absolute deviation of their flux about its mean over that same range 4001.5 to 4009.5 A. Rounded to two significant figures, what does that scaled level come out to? 5.3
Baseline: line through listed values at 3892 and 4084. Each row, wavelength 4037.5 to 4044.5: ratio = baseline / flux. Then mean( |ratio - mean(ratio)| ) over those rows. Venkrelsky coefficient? 0.0359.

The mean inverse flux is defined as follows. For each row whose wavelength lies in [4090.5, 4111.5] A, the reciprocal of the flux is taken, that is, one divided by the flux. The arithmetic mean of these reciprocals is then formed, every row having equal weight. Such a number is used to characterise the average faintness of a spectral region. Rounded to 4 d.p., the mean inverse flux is 0.0506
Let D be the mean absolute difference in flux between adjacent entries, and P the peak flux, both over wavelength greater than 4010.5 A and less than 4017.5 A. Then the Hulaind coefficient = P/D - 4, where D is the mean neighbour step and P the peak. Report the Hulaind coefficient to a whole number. 14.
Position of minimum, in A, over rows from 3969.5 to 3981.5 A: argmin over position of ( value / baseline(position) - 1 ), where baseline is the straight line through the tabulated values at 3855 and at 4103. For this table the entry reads 3978 A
